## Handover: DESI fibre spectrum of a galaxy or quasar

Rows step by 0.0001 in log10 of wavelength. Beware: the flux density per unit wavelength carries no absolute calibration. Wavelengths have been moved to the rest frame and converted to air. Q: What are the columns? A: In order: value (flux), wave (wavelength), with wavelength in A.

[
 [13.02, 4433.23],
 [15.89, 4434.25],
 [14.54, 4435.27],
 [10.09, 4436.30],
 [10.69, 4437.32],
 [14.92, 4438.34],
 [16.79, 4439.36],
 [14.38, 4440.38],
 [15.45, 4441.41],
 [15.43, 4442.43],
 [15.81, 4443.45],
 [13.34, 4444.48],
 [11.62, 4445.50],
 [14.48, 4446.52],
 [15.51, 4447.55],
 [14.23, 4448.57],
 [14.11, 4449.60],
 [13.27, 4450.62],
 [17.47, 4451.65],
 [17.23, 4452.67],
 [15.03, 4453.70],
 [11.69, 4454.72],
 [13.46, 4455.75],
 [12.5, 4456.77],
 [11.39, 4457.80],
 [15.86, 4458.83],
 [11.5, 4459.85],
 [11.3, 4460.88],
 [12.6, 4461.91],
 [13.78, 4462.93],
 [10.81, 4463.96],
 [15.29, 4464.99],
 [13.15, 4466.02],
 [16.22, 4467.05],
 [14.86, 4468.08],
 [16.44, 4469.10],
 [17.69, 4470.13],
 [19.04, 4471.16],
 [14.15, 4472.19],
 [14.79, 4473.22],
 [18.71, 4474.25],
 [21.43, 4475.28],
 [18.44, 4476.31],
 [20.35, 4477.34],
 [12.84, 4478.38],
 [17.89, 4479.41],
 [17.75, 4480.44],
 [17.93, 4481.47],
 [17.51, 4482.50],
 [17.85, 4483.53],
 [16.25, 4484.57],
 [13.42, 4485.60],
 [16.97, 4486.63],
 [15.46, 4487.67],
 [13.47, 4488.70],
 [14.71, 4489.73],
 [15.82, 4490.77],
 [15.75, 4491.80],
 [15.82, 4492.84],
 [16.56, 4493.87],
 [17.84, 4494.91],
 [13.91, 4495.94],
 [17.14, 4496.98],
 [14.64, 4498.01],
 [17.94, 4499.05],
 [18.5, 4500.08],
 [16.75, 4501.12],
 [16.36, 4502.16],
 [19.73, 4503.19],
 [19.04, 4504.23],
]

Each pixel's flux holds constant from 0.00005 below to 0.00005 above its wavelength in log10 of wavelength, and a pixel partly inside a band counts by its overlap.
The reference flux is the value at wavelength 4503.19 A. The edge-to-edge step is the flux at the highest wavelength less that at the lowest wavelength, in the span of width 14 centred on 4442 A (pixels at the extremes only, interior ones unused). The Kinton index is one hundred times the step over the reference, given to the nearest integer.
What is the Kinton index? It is -2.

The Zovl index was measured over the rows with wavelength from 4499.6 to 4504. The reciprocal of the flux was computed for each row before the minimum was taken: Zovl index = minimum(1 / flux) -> 0.051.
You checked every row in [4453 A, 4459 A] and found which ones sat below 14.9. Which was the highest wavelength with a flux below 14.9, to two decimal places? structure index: 4457.80 A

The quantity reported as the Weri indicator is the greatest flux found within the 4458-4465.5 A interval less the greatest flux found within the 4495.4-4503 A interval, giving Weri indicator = -2.6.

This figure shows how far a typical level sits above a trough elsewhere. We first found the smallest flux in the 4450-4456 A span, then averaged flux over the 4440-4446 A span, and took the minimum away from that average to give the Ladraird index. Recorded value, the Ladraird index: 2.6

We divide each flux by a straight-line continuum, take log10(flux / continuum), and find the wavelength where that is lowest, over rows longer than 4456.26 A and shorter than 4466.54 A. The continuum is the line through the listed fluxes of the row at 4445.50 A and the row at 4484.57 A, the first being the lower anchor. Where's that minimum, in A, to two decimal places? 4463.96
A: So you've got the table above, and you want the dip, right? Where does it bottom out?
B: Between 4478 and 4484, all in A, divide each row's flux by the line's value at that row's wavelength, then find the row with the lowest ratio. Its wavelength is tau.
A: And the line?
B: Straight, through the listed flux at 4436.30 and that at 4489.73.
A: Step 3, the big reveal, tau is 4478.38 A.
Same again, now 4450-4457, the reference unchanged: 4454.72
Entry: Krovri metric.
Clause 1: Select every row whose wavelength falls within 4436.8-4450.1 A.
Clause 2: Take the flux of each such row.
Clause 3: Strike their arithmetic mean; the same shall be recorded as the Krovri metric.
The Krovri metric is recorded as 14.4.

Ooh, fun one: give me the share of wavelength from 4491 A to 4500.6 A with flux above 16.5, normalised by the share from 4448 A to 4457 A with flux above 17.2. 2.5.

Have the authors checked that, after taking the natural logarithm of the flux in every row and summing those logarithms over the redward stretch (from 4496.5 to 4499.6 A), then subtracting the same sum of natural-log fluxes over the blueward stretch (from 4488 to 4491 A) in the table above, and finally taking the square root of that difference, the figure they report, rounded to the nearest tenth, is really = 0.6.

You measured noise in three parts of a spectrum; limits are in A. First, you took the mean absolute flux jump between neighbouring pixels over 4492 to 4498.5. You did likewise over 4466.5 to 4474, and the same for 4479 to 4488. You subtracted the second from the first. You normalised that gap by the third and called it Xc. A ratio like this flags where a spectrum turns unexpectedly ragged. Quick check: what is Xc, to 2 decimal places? 0.37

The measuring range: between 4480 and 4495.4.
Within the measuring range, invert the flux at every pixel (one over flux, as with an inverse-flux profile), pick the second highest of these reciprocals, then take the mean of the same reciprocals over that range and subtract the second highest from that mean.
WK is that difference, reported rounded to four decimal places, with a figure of -0.0120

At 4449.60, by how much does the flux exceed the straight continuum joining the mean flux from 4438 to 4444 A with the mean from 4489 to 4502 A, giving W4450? -1.5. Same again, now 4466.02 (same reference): -2.7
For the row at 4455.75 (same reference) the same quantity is -2.2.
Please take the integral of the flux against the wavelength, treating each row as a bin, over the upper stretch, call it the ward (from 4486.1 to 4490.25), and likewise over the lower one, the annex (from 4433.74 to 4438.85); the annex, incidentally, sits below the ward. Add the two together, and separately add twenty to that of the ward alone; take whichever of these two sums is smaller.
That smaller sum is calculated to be 83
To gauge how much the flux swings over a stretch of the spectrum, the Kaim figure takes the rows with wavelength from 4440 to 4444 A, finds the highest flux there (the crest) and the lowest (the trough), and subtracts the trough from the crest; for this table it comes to 1.4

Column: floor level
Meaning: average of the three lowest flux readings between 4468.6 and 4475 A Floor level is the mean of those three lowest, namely 15.1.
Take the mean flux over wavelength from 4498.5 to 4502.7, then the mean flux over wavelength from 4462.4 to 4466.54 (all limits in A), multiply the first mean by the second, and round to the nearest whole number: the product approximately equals 231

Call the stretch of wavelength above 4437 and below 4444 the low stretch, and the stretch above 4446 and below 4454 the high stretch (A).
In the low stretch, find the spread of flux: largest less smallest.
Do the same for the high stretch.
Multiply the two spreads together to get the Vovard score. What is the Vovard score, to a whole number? 26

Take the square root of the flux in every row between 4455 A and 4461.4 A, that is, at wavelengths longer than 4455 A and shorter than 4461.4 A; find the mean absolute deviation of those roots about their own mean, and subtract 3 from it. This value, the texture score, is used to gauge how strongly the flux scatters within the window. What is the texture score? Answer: -2.82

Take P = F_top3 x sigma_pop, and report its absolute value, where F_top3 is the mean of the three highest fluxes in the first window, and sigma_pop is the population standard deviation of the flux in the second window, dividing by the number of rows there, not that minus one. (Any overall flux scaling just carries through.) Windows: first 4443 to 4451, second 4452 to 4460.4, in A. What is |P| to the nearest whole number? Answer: 32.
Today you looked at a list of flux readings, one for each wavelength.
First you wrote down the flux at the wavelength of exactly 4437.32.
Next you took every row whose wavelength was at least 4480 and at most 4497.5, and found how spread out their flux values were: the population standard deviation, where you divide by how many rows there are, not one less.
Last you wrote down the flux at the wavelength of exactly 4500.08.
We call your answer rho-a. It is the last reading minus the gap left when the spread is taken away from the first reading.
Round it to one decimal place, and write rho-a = 9.3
